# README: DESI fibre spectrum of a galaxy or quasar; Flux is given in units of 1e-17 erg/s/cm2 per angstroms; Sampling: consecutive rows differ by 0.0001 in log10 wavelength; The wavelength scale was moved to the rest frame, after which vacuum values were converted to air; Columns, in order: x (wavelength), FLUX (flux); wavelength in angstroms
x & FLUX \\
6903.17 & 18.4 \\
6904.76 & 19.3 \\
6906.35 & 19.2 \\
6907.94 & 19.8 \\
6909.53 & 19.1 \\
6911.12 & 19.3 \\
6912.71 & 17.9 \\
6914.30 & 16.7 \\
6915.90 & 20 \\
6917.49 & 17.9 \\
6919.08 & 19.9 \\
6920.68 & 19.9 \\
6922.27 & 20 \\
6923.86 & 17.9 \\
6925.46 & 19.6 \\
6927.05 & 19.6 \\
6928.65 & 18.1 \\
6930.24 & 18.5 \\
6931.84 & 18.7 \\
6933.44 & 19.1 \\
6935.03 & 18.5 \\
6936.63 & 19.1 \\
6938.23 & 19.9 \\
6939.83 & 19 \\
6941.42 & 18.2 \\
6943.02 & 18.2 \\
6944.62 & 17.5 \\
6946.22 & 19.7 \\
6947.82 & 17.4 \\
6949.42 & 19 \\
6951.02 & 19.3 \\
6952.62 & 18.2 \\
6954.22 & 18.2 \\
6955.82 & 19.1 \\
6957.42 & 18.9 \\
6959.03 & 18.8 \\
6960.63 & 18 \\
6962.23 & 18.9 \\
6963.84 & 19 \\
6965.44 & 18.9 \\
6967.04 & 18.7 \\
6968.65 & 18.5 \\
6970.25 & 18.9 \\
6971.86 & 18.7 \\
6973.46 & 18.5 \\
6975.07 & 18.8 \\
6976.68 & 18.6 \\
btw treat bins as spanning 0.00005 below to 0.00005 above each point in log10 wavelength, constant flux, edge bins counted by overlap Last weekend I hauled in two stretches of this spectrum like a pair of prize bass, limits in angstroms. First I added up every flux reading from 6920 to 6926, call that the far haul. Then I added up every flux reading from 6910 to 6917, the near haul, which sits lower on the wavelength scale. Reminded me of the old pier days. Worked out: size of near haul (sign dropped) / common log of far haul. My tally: 39.1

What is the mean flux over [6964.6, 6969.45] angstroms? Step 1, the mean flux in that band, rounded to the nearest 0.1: 18.7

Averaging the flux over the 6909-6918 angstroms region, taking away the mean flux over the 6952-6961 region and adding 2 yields 1.9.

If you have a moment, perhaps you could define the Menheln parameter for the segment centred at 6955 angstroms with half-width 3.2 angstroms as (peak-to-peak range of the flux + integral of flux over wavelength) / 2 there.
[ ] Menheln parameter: 60.0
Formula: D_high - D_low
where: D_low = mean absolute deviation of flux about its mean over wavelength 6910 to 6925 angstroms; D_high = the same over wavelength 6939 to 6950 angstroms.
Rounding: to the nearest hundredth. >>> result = -0.41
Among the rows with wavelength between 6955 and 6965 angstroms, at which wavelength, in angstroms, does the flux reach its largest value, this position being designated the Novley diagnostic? 6955.82 angstroms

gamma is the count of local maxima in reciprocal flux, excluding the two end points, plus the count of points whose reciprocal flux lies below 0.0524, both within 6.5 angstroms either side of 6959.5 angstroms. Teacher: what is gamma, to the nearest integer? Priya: 2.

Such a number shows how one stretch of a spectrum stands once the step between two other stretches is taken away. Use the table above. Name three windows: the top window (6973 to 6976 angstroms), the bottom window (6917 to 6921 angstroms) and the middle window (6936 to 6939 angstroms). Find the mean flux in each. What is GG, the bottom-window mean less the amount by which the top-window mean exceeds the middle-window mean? 20.1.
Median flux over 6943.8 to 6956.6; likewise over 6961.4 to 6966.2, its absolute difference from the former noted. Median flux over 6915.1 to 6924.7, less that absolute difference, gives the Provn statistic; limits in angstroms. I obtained 19.6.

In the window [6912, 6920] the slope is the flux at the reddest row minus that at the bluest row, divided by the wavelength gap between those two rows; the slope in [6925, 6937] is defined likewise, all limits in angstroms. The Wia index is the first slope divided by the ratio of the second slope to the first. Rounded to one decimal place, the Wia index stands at -2.2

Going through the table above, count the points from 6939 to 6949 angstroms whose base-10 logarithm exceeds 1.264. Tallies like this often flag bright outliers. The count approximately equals 2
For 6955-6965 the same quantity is 5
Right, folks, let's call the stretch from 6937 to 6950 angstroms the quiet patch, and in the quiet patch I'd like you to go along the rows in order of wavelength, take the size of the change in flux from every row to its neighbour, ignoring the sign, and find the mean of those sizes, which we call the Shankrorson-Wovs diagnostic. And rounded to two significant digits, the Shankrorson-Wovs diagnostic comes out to 1.2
